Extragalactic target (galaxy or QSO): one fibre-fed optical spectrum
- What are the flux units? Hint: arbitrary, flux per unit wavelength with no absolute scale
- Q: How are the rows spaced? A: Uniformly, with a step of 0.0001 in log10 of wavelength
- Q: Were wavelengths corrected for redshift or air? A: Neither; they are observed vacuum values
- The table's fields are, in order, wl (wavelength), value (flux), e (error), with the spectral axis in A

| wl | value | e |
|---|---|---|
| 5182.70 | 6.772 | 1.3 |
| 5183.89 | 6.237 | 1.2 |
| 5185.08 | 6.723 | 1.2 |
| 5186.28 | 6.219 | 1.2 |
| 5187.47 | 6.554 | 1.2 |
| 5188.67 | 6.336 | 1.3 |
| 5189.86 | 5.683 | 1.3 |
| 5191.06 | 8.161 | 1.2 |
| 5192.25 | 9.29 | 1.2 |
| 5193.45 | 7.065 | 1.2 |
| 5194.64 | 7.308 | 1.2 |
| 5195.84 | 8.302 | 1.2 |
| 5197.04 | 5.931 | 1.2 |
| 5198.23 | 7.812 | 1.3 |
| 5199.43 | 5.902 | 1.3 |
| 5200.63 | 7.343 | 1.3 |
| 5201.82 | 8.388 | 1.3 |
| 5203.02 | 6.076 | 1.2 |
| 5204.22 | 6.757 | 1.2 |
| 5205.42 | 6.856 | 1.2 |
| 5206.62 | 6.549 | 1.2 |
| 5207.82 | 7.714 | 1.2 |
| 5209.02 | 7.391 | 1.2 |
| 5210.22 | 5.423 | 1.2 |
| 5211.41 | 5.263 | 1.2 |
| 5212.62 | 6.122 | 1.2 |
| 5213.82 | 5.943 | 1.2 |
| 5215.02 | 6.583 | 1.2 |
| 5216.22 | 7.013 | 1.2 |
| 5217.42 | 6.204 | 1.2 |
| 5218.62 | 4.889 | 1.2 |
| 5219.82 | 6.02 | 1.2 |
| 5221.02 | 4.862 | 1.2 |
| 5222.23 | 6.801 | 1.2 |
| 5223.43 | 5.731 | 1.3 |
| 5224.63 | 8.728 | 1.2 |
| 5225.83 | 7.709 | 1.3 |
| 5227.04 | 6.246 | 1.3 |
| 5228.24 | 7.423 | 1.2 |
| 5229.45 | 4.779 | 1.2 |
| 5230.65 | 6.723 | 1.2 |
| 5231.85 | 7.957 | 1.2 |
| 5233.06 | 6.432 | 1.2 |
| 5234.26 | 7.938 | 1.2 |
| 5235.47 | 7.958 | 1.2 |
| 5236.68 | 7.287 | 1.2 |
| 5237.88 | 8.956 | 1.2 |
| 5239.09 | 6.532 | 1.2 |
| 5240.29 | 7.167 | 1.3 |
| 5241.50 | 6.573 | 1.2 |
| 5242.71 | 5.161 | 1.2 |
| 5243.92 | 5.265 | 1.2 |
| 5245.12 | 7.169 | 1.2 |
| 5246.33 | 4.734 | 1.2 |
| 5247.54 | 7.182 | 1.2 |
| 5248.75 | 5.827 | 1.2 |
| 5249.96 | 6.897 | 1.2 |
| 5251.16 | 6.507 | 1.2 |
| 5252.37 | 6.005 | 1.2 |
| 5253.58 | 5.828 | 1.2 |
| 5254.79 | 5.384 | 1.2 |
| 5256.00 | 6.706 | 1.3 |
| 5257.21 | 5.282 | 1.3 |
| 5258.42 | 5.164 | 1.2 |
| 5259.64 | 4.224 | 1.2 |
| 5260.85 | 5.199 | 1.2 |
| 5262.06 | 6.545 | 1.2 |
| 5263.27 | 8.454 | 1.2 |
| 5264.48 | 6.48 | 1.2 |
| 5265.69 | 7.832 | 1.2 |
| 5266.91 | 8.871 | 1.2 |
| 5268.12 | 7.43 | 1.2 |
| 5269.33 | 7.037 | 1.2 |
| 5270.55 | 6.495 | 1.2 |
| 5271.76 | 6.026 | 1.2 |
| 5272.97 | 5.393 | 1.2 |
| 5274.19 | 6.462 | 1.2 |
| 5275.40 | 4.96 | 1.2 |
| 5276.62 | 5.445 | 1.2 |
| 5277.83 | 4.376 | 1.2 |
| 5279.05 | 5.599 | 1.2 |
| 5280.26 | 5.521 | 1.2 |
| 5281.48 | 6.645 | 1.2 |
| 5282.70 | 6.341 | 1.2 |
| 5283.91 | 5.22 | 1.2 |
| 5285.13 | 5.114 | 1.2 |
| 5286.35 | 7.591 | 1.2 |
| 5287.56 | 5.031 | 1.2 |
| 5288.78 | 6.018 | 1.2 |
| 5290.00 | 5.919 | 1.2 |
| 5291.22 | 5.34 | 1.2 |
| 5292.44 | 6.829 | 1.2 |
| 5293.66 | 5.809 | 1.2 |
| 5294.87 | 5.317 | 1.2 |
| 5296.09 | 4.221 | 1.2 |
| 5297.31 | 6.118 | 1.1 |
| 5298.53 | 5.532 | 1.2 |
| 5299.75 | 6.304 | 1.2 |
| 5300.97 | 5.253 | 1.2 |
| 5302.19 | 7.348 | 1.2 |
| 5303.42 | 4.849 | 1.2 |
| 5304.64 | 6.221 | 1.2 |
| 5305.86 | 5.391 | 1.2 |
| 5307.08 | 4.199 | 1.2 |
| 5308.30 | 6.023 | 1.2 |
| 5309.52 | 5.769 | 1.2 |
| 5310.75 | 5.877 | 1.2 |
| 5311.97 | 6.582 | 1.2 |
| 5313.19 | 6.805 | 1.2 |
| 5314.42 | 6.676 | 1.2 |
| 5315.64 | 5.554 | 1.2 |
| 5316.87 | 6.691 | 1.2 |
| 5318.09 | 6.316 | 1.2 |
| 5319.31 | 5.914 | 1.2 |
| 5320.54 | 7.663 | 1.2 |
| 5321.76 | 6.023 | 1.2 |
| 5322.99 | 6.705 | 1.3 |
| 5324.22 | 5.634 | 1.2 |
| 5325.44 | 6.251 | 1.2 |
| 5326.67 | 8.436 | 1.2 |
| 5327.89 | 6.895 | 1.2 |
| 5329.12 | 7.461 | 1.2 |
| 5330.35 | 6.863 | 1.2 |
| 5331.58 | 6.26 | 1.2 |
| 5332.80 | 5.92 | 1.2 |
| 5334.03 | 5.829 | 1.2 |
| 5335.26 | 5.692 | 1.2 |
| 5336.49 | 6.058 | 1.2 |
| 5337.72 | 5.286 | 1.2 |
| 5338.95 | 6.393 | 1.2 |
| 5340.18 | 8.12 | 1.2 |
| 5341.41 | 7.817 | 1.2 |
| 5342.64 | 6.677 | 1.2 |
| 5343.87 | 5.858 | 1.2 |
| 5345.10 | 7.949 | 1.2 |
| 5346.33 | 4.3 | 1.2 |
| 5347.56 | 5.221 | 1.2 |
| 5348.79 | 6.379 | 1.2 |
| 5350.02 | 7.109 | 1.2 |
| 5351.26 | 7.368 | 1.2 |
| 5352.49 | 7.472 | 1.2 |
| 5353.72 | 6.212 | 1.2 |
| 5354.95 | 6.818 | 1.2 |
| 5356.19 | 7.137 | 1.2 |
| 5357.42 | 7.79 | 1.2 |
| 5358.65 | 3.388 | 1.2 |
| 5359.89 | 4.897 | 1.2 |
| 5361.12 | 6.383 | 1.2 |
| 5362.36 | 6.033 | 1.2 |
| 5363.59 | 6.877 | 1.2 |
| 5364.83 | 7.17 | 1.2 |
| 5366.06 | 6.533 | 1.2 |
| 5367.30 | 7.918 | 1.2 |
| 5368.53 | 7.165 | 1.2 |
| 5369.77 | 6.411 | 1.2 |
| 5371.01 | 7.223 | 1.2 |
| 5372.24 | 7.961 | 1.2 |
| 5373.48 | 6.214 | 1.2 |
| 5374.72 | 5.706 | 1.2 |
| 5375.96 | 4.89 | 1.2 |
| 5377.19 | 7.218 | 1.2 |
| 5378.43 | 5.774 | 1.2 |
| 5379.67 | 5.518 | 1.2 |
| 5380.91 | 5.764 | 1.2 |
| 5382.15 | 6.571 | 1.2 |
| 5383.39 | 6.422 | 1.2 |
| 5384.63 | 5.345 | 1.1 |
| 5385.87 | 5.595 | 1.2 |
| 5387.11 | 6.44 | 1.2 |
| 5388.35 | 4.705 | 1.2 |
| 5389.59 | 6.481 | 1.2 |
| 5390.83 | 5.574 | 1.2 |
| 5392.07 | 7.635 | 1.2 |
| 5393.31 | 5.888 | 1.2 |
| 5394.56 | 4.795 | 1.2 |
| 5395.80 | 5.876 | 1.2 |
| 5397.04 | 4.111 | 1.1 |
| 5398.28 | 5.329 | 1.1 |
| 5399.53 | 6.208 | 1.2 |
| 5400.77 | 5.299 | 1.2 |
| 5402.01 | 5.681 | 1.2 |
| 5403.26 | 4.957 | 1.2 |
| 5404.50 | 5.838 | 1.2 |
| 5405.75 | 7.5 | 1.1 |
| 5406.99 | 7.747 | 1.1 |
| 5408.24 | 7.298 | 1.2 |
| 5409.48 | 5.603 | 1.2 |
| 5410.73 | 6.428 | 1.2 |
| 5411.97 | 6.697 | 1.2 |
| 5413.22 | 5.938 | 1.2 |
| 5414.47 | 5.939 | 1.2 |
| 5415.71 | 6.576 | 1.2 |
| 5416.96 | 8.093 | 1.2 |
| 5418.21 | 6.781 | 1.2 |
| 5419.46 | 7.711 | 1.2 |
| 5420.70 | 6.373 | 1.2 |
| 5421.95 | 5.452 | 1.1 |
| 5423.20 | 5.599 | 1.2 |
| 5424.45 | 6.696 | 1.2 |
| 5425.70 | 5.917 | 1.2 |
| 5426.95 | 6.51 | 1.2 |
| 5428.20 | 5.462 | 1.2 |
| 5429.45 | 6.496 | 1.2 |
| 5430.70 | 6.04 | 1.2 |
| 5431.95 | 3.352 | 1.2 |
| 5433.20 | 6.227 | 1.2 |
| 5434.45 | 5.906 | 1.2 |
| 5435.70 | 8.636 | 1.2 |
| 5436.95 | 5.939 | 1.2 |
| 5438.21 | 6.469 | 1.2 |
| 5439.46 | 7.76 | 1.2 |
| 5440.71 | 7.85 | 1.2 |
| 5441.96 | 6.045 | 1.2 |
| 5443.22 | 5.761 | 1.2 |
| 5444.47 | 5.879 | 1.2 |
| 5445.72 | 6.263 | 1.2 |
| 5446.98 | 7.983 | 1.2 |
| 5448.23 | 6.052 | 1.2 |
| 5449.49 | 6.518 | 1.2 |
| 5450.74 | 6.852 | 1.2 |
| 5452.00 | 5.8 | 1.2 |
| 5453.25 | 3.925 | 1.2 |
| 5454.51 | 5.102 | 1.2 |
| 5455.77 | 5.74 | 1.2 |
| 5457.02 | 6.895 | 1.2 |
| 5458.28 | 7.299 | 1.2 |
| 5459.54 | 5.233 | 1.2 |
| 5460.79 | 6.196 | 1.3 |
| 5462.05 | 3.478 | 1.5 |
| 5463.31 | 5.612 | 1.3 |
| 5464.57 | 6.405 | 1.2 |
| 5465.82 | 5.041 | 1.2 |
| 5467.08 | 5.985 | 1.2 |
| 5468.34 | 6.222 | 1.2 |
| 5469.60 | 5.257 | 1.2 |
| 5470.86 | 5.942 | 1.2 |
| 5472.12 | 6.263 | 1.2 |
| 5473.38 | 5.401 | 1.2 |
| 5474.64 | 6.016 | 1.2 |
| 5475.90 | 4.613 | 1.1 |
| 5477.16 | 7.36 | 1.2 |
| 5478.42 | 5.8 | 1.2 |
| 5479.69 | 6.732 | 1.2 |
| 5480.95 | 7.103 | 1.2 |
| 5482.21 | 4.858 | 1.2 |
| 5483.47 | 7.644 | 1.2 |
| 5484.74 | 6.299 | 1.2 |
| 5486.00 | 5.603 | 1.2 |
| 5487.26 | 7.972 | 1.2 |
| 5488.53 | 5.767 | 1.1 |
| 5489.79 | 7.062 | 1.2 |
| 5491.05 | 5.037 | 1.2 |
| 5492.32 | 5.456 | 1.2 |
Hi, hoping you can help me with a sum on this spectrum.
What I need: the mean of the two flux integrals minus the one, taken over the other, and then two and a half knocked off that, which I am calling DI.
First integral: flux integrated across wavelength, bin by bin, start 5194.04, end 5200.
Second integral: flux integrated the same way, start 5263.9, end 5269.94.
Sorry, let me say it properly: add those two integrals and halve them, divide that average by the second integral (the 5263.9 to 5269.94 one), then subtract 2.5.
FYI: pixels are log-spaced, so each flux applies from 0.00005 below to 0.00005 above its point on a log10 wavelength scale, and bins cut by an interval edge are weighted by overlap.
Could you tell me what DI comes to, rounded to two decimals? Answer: -1.54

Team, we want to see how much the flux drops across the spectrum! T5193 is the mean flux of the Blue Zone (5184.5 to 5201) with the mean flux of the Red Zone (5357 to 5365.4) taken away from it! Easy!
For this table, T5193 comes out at 1.0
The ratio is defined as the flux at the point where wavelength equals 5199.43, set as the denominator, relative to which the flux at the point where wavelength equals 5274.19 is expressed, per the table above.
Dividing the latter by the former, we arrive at 1.09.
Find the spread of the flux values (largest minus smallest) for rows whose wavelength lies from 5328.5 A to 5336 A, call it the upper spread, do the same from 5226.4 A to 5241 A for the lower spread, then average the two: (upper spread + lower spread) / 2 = 3.0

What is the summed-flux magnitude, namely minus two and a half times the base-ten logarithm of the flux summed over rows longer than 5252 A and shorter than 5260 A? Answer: -3.97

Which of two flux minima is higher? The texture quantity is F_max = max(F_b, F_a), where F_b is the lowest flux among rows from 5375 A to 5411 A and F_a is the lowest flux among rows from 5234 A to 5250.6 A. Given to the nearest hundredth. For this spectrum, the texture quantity 4.73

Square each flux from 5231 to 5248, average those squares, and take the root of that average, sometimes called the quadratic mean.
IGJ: 6.98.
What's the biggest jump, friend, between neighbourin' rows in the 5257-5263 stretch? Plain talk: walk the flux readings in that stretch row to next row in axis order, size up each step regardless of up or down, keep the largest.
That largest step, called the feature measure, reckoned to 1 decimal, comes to 1.3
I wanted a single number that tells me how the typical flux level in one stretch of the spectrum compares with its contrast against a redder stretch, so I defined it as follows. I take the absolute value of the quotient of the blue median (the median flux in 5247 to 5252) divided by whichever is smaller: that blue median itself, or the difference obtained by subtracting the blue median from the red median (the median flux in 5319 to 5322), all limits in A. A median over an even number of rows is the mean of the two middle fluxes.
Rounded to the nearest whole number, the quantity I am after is 10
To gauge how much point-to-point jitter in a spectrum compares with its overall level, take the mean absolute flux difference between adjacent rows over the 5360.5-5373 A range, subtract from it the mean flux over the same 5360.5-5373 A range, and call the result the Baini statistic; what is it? -6.2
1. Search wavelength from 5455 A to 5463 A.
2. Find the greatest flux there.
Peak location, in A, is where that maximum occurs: 5458.28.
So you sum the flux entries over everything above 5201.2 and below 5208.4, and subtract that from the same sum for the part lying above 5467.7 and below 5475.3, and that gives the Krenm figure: -7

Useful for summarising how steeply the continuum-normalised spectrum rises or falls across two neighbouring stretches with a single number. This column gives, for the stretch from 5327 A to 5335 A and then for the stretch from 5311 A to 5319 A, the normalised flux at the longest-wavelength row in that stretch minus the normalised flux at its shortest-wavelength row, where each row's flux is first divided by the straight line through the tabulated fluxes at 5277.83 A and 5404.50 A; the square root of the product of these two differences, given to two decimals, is 0.13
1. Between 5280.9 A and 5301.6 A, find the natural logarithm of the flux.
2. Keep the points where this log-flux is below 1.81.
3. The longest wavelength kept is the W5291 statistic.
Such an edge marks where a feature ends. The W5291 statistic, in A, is 5300.97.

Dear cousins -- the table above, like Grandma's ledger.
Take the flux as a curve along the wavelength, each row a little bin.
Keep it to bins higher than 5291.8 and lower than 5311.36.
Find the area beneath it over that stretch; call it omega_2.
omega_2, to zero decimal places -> 111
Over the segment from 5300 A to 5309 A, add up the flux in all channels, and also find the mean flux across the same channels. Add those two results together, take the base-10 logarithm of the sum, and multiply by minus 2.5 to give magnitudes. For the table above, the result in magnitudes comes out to -4.13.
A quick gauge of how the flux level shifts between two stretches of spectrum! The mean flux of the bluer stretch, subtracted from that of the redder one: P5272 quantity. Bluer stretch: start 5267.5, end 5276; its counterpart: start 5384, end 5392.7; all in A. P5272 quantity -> -0.3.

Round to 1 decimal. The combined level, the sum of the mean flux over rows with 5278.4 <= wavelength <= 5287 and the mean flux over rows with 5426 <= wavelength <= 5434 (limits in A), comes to 11.7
